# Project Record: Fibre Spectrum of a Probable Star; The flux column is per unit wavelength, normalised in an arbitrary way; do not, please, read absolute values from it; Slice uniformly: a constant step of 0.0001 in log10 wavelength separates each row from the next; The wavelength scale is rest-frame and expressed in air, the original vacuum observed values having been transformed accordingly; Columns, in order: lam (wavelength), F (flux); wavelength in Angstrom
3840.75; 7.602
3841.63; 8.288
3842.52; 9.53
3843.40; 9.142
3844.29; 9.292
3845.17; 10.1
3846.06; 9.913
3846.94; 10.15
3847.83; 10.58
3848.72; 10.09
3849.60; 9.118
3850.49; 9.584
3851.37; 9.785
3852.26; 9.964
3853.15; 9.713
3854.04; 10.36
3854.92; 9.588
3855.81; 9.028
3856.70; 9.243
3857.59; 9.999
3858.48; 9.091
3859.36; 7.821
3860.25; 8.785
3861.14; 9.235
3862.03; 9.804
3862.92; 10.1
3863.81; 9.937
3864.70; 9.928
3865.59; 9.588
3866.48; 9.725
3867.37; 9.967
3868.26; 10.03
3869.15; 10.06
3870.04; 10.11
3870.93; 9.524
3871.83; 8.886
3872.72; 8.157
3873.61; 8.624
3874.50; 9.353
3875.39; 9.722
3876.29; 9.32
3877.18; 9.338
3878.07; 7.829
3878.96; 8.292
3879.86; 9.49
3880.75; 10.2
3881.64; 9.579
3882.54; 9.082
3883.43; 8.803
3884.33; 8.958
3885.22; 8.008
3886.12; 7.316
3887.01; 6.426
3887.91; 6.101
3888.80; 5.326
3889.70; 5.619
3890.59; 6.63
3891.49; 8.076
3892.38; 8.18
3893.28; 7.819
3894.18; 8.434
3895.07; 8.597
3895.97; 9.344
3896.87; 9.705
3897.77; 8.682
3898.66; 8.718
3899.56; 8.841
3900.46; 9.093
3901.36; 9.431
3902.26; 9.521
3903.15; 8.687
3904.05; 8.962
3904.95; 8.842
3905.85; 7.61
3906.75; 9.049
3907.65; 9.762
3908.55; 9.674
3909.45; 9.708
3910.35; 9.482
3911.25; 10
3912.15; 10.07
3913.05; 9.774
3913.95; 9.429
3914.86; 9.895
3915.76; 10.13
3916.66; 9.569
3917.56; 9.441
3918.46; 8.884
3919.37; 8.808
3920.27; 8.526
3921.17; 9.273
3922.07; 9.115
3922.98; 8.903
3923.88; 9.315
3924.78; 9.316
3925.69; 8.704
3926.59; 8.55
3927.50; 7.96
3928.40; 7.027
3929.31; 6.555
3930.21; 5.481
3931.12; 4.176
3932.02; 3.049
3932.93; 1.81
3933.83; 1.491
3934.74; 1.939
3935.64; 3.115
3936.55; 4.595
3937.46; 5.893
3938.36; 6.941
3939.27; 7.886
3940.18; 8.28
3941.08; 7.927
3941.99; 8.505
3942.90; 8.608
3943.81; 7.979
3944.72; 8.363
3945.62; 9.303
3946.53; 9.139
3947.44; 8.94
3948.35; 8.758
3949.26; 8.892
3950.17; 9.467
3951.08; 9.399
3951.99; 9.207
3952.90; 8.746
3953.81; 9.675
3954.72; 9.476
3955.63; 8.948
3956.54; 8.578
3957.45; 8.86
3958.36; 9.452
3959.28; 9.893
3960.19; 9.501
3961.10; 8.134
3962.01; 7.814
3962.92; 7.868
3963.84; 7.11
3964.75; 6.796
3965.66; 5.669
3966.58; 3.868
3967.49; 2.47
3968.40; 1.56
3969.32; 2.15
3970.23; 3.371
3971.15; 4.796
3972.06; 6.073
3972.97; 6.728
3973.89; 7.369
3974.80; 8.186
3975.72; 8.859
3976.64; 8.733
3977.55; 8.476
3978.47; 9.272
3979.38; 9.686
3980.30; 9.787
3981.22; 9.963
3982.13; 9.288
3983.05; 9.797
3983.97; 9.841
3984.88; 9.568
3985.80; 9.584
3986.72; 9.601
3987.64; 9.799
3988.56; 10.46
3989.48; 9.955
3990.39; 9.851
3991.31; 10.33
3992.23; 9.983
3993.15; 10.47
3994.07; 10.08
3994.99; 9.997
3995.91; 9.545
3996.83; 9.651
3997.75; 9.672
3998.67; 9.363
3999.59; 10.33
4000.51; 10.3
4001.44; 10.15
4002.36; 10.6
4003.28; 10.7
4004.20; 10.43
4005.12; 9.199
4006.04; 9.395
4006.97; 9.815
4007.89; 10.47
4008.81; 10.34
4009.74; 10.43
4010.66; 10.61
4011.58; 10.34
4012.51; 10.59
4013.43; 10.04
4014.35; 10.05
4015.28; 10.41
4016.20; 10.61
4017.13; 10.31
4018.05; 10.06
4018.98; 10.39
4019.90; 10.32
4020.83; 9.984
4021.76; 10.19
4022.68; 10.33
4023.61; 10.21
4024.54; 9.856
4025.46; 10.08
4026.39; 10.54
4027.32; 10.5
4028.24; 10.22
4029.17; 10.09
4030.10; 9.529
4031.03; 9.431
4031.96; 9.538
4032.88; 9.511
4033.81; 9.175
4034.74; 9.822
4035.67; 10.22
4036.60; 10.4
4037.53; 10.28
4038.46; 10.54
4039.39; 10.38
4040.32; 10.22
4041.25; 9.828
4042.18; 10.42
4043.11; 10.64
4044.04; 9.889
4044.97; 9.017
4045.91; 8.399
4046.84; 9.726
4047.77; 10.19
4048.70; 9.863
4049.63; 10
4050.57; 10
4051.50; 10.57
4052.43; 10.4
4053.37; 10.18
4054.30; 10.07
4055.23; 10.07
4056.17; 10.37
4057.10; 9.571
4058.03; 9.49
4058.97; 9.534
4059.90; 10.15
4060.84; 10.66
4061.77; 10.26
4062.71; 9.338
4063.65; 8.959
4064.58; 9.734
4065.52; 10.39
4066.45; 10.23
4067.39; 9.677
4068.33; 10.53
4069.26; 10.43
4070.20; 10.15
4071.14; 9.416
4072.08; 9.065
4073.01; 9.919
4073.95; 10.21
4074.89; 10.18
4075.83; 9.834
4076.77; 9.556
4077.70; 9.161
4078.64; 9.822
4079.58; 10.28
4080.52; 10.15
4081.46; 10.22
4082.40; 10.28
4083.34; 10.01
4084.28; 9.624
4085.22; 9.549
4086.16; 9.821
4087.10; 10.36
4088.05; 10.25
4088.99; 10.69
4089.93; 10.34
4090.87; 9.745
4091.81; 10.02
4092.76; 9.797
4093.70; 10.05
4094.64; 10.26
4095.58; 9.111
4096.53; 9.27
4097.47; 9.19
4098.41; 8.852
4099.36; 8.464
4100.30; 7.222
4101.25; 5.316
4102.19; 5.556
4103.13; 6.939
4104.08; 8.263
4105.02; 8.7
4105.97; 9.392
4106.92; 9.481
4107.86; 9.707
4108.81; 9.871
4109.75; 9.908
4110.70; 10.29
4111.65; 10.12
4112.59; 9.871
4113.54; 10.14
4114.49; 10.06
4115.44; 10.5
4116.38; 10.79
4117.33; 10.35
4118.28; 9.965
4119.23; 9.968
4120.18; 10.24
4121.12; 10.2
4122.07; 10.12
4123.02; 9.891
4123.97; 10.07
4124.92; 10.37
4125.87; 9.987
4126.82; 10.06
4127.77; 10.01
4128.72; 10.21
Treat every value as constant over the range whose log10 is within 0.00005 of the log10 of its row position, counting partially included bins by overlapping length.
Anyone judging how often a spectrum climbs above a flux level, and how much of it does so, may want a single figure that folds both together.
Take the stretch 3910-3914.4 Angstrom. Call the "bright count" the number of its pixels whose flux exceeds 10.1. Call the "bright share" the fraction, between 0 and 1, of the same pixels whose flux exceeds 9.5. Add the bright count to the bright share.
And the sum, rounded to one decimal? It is 0.6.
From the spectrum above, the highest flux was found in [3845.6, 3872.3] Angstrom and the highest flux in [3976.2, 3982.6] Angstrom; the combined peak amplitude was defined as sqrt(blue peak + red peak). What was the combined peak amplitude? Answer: 4.53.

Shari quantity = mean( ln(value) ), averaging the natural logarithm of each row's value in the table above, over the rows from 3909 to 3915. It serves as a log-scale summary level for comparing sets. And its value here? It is 2.28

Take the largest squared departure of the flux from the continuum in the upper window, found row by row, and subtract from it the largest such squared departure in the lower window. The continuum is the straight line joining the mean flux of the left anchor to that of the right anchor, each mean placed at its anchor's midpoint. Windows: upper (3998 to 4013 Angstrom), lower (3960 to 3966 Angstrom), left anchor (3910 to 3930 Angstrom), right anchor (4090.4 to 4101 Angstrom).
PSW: -9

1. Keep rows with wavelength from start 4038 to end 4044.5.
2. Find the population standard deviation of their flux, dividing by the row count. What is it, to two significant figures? 0.29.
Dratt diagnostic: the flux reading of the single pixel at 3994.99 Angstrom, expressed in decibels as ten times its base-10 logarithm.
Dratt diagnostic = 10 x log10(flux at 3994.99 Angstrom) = 10.0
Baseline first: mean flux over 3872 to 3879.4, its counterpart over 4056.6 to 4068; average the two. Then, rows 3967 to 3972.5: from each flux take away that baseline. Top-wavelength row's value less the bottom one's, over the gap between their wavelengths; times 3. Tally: 2.4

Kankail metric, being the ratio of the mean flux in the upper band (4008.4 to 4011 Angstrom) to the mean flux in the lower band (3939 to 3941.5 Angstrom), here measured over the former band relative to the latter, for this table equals 1.30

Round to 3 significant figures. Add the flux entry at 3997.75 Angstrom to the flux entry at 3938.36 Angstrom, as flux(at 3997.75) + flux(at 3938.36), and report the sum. 16.6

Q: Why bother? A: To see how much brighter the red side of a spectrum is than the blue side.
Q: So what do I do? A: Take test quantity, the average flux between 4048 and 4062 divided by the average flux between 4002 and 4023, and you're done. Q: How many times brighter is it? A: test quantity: 0.98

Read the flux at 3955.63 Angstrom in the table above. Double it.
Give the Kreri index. 17.9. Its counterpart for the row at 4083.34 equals 20.0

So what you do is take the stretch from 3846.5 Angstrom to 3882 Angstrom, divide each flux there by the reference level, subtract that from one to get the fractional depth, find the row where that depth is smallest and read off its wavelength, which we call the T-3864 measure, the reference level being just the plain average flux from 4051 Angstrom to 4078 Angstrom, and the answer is 3847.83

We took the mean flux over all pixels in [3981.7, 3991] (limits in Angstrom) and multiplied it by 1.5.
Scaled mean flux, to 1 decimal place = 14.7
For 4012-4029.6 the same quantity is 15.4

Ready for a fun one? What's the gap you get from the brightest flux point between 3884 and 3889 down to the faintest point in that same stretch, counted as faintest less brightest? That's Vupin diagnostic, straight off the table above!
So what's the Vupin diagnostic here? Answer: -3.6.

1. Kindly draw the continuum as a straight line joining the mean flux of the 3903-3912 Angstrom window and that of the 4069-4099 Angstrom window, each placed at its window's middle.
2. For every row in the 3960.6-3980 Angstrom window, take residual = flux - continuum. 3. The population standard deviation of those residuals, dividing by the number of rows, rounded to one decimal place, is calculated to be 2.4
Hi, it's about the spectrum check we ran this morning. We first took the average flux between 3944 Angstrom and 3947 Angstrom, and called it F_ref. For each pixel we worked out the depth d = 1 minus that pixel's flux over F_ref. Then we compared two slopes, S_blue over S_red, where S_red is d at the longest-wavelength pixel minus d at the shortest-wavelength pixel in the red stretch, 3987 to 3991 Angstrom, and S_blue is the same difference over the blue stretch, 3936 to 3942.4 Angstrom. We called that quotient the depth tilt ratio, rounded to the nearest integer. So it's 75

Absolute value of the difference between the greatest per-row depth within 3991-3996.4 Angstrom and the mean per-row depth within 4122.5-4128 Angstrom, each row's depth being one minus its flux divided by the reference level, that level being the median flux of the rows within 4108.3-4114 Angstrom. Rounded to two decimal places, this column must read 0.05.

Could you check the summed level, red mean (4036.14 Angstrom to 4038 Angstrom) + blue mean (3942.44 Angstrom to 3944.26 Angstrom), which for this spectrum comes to 18.6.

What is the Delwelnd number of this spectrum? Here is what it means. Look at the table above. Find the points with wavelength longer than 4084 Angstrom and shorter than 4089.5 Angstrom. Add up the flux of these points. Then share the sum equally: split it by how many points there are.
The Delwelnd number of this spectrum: 10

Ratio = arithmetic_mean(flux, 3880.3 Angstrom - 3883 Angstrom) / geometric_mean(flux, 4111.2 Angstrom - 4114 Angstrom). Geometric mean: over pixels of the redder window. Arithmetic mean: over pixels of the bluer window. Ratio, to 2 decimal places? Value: 0.96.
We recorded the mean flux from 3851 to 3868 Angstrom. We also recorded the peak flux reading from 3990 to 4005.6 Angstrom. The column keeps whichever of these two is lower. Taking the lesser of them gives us 9.6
